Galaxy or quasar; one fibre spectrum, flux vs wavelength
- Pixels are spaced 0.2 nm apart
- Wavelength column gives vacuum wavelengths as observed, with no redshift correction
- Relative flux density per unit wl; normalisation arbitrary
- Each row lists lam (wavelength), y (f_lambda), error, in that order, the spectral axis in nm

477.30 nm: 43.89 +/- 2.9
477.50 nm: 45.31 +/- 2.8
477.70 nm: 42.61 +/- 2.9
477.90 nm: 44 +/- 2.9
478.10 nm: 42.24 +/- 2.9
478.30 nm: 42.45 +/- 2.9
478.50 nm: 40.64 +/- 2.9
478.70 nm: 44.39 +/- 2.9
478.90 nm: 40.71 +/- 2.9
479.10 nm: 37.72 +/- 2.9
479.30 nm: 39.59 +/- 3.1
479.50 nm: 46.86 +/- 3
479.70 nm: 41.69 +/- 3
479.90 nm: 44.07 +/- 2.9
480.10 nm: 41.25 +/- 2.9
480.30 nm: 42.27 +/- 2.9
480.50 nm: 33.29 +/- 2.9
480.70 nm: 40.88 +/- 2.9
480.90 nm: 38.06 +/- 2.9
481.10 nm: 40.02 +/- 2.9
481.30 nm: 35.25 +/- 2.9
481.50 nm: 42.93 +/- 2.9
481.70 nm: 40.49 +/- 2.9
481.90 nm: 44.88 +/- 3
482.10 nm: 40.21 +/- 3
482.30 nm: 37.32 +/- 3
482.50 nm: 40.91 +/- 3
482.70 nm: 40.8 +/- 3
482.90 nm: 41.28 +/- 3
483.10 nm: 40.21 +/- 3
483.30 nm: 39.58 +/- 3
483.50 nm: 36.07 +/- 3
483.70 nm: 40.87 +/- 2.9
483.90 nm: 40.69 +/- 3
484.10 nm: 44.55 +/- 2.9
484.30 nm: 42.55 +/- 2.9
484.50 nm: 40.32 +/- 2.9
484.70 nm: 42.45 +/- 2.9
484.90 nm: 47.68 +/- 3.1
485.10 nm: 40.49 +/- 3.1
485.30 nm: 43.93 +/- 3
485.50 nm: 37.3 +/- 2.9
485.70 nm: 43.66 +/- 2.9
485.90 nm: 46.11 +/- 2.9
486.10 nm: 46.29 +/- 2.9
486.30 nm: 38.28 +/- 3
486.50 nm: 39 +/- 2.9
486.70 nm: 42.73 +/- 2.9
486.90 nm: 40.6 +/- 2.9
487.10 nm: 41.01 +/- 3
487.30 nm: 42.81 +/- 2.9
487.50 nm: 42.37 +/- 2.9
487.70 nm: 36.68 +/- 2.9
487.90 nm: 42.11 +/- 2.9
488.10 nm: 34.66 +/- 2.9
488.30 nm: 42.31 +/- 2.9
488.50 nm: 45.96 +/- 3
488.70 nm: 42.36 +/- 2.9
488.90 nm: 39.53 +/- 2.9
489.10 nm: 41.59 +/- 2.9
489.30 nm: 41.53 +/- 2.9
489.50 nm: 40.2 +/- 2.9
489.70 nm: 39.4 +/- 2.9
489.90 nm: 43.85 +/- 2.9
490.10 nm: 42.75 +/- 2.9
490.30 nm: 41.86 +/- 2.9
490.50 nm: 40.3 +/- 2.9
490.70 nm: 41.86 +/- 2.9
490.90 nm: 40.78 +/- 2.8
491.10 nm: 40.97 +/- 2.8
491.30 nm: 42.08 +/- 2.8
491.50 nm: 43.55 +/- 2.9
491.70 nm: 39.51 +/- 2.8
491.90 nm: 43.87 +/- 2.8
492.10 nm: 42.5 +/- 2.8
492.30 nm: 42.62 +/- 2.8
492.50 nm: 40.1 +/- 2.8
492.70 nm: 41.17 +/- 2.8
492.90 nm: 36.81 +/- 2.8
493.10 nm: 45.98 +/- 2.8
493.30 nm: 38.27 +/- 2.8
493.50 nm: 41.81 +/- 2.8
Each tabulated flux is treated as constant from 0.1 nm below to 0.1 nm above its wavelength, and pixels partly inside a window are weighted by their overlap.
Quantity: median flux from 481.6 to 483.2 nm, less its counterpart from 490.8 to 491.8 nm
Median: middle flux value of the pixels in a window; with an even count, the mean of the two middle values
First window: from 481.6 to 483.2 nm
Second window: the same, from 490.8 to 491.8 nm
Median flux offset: -0.3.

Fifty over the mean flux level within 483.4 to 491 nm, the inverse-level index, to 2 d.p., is 1.20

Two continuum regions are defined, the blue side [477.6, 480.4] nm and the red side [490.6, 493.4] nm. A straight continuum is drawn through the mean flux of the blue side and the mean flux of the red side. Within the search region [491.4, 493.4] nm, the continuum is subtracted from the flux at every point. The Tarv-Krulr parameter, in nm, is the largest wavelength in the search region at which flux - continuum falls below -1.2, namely 493.30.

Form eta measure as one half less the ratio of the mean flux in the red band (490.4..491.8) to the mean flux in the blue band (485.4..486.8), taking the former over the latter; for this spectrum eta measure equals -0.49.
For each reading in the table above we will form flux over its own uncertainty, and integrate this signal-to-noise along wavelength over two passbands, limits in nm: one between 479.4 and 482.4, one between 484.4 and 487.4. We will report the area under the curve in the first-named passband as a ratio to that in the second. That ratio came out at 0.97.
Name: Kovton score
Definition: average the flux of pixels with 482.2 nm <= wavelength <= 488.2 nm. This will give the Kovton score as 41.1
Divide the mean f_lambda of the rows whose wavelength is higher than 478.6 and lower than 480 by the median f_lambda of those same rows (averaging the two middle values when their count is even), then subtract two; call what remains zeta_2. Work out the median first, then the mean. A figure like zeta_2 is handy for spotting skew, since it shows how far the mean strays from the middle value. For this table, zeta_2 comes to -0.99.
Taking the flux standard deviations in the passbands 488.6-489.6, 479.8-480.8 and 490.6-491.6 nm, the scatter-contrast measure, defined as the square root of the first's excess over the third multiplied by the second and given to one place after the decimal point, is 0.4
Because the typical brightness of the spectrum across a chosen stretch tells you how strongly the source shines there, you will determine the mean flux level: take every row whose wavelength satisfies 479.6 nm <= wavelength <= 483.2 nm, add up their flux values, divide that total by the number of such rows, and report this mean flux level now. 40.3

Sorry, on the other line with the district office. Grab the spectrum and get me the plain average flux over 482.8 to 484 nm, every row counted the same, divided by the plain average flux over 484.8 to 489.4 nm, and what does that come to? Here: 0.95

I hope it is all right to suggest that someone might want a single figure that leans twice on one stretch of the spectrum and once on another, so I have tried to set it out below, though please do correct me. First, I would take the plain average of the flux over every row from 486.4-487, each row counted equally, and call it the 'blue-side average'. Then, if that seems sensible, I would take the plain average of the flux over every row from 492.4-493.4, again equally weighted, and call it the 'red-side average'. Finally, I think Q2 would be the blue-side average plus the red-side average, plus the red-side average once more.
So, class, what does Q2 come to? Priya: 122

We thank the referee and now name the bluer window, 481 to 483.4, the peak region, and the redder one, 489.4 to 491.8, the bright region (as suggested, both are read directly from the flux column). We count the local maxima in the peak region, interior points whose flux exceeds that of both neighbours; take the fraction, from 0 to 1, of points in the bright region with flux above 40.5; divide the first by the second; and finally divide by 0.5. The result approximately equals 12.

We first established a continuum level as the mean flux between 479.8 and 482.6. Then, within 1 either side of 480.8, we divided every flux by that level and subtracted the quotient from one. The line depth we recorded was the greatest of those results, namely 0.170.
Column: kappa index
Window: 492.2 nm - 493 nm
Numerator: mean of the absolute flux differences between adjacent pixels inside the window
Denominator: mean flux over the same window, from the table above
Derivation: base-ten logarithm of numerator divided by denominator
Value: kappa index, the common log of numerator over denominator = -1.2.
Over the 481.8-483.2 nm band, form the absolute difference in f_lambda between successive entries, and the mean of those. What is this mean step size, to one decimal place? 2.1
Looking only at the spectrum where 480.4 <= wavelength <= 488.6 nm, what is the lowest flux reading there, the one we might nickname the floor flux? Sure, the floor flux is 33.29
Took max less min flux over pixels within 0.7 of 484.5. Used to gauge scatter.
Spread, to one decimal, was 7.4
